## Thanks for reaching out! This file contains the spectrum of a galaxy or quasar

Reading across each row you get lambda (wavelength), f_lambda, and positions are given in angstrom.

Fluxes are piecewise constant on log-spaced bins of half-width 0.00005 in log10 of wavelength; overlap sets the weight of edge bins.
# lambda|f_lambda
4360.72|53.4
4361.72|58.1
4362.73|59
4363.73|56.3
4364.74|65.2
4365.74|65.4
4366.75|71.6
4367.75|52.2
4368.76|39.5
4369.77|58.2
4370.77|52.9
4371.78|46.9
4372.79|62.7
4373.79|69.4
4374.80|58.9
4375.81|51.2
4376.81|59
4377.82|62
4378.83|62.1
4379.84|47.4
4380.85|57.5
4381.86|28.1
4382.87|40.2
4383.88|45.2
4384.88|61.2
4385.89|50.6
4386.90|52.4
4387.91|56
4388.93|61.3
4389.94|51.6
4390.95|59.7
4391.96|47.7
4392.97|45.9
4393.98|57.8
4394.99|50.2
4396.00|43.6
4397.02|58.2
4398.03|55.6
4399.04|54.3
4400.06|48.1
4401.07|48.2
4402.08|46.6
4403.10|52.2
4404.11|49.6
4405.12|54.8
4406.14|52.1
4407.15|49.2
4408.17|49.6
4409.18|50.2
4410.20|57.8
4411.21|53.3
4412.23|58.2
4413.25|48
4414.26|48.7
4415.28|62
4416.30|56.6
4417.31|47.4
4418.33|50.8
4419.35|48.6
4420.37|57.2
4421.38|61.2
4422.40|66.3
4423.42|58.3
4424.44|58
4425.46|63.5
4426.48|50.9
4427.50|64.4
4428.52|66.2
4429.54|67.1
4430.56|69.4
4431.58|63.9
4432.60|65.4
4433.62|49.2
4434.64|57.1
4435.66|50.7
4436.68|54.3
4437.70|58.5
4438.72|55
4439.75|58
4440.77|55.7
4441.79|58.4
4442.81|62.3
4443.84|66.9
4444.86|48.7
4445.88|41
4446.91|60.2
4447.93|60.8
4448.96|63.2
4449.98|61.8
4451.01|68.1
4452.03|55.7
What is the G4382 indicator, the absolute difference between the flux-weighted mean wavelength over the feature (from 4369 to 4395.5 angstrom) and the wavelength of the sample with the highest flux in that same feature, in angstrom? 8.3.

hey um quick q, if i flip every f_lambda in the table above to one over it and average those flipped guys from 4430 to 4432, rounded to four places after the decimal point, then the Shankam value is 0.0150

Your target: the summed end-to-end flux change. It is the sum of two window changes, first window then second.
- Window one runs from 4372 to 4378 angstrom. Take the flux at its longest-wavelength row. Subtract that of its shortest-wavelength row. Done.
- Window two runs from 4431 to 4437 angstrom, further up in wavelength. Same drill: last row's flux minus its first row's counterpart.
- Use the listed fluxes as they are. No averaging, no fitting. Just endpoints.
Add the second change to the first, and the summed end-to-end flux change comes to -10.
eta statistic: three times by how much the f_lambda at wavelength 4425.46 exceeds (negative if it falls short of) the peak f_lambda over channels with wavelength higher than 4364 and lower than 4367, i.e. -24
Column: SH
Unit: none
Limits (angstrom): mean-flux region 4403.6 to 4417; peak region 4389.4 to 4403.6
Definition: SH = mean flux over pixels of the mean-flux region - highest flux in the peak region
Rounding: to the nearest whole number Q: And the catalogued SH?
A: -7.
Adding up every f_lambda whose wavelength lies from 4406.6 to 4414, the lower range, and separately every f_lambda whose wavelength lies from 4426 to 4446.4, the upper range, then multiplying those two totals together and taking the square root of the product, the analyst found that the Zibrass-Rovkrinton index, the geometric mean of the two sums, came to 653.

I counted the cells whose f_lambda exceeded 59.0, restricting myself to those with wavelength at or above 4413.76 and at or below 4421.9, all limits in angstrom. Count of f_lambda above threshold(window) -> 2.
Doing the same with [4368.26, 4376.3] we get 2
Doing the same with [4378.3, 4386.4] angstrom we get 2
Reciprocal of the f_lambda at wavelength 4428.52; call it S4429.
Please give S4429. 0.0151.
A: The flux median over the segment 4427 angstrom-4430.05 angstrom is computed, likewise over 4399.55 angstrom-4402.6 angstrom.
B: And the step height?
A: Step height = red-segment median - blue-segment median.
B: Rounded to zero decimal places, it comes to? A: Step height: 18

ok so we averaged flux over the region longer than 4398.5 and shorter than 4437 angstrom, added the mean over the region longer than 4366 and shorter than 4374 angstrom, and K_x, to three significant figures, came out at 112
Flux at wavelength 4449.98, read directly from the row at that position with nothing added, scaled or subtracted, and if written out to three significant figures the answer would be 61.8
